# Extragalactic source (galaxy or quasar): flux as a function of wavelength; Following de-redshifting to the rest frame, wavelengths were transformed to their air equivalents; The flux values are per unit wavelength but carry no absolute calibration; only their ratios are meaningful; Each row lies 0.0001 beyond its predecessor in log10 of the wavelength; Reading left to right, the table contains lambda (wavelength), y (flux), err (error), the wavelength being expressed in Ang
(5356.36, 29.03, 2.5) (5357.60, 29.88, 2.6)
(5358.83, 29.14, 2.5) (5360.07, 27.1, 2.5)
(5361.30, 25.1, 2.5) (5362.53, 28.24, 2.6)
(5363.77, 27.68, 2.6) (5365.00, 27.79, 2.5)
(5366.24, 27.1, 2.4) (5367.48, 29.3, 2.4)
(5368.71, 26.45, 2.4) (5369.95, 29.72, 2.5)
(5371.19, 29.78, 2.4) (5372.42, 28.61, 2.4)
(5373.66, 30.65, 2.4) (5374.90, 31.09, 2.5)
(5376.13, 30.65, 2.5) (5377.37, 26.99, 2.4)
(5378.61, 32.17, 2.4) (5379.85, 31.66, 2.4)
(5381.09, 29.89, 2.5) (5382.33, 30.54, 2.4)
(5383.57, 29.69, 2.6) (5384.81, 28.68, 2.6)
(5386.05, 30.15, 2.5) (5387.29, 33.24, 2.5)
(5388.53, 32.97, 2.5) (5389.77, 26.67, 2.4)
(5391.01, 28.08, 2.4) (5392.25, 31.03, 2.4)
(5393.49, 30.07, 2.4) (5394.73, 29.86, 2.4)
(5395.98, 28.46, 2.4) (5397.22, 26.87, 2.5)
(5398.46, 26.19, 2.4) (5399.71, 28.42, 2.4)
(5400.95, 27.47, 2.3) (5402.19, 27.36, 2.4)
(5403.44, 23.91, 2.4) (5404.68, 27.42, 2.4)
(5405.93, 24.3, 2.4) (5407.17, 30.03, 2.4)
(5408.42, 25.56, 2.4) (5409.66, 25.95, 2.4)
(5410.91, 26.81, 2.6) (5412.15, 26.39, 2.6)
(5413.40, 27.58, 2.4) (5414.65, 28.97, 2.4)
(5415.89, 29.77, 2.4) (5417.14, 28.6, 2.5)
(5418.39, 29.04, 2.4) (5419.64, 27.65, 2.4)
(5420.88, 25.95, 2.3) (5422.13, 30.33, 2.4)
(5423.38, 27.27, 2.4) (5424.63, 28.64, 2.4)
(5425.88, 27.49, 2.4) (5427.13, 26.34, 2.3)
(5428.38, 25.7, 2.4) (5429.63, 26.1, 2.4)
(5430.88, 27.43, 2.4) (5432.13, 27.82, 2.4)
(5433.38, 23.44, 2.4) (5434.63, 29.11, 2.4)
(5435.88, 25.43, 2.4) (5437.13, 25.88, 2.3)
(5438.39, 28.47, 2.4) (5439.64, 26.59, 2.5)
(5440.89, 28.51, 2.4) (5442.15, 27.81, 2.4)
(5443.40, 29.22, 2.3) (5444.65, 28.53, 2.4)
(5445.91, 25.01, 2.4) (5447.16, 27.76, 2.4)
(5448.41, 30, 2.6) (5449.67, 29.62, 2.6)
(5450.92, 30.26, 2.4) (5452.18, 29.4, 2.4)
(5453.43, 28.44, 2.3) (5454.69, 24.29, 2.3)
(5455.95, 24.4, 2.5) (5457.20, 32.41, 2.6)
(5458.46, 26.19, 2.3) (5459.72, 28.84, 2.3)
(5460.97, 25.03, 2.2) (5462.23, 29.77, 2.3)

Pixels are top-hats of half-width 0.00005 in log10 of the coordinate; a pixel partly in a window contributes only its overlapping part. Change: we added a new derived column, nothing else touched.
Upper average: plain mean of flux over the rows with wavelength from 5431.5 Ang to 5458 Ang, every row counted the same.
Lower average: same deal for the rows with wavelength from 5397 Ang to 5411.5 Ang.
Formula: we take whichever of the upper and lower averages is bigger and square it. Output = 769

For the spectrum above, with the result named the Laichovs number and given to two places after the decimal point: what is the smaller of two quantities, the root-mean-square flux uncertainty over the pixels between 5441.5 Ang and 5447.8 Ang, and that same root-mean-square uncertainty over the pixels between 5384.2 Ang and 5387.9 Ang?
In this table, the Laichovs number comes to 2.38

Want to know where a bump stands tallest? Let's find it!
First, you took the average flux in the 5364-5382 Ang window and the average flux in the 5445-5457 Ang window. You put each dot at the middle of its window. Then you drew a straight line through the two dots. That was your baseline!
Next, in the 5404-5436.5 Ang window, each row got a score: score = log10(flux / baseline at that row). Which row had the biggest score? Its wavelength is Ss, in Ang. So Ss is 5422.13 Ang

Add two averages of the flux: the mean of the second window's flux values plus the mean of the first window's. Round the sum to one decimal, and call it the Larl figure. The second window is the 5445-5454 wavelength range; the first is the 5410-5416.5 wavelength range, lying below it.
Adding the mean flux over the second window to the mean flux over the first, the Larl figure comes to 56.5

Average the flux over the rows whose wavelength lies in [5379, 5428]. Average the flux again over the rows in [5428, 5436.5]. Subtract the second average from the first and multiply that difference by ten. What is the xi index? 19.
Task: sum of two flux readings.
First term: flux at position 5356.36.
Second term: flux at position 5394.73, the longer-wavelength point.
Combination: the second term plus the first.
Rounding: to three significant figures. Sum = 58.9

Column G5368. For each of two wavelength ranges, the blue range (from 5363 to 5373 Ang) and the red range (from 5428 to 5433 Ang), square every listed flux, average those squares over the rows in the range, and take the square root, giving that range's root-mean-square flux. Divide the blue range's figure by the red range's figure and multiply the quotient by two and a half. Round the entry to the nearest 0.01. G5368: 2.64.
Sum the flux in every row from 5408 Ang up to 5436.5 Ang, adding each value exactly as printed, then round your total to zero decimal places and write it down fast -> 627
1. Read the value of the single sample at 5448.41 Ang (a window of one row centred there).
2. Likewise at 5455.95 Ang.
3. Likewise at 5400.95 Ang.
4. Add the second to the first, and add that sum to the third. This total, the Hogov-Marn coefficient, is 82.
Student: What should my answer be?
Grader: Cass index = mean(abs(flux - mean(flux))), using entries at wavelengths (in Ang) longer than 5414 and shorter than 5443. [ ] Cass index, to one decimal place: 1.3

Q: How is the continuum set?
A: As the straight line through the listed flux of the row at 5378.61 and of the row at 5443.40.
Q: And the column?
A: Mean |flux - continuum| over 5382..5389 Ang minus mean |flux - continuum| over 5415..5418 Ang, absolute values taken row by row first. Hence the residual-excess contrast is 0.6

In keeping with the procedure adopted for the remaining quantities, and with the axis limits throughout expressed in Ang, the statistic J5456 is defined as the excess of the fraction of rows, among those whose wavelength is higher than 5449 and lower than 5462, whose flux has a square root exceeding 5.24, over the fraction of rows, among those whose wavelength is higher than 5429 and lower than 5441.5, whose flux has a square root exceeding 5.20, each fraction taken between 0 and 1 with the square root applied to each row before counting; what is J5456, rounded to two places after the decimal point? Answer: 0.10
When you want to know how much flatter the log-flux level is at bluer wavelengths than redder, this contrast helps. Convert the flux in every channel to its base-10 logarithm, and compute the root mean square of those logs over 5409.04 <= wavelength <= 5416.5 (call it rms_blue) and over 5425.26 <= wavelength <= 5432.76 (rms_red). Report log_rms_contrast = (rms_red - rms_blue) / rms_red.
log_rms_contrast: -0.01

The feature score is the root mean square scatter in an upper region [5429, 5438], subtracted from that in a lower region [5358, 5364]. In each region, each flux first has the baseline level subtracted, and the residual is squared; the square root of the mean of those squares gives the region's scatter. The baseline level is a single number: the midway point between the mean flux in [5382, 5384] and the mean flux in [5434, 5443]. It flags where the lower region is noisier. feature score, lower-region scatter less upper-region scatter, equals -1.0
